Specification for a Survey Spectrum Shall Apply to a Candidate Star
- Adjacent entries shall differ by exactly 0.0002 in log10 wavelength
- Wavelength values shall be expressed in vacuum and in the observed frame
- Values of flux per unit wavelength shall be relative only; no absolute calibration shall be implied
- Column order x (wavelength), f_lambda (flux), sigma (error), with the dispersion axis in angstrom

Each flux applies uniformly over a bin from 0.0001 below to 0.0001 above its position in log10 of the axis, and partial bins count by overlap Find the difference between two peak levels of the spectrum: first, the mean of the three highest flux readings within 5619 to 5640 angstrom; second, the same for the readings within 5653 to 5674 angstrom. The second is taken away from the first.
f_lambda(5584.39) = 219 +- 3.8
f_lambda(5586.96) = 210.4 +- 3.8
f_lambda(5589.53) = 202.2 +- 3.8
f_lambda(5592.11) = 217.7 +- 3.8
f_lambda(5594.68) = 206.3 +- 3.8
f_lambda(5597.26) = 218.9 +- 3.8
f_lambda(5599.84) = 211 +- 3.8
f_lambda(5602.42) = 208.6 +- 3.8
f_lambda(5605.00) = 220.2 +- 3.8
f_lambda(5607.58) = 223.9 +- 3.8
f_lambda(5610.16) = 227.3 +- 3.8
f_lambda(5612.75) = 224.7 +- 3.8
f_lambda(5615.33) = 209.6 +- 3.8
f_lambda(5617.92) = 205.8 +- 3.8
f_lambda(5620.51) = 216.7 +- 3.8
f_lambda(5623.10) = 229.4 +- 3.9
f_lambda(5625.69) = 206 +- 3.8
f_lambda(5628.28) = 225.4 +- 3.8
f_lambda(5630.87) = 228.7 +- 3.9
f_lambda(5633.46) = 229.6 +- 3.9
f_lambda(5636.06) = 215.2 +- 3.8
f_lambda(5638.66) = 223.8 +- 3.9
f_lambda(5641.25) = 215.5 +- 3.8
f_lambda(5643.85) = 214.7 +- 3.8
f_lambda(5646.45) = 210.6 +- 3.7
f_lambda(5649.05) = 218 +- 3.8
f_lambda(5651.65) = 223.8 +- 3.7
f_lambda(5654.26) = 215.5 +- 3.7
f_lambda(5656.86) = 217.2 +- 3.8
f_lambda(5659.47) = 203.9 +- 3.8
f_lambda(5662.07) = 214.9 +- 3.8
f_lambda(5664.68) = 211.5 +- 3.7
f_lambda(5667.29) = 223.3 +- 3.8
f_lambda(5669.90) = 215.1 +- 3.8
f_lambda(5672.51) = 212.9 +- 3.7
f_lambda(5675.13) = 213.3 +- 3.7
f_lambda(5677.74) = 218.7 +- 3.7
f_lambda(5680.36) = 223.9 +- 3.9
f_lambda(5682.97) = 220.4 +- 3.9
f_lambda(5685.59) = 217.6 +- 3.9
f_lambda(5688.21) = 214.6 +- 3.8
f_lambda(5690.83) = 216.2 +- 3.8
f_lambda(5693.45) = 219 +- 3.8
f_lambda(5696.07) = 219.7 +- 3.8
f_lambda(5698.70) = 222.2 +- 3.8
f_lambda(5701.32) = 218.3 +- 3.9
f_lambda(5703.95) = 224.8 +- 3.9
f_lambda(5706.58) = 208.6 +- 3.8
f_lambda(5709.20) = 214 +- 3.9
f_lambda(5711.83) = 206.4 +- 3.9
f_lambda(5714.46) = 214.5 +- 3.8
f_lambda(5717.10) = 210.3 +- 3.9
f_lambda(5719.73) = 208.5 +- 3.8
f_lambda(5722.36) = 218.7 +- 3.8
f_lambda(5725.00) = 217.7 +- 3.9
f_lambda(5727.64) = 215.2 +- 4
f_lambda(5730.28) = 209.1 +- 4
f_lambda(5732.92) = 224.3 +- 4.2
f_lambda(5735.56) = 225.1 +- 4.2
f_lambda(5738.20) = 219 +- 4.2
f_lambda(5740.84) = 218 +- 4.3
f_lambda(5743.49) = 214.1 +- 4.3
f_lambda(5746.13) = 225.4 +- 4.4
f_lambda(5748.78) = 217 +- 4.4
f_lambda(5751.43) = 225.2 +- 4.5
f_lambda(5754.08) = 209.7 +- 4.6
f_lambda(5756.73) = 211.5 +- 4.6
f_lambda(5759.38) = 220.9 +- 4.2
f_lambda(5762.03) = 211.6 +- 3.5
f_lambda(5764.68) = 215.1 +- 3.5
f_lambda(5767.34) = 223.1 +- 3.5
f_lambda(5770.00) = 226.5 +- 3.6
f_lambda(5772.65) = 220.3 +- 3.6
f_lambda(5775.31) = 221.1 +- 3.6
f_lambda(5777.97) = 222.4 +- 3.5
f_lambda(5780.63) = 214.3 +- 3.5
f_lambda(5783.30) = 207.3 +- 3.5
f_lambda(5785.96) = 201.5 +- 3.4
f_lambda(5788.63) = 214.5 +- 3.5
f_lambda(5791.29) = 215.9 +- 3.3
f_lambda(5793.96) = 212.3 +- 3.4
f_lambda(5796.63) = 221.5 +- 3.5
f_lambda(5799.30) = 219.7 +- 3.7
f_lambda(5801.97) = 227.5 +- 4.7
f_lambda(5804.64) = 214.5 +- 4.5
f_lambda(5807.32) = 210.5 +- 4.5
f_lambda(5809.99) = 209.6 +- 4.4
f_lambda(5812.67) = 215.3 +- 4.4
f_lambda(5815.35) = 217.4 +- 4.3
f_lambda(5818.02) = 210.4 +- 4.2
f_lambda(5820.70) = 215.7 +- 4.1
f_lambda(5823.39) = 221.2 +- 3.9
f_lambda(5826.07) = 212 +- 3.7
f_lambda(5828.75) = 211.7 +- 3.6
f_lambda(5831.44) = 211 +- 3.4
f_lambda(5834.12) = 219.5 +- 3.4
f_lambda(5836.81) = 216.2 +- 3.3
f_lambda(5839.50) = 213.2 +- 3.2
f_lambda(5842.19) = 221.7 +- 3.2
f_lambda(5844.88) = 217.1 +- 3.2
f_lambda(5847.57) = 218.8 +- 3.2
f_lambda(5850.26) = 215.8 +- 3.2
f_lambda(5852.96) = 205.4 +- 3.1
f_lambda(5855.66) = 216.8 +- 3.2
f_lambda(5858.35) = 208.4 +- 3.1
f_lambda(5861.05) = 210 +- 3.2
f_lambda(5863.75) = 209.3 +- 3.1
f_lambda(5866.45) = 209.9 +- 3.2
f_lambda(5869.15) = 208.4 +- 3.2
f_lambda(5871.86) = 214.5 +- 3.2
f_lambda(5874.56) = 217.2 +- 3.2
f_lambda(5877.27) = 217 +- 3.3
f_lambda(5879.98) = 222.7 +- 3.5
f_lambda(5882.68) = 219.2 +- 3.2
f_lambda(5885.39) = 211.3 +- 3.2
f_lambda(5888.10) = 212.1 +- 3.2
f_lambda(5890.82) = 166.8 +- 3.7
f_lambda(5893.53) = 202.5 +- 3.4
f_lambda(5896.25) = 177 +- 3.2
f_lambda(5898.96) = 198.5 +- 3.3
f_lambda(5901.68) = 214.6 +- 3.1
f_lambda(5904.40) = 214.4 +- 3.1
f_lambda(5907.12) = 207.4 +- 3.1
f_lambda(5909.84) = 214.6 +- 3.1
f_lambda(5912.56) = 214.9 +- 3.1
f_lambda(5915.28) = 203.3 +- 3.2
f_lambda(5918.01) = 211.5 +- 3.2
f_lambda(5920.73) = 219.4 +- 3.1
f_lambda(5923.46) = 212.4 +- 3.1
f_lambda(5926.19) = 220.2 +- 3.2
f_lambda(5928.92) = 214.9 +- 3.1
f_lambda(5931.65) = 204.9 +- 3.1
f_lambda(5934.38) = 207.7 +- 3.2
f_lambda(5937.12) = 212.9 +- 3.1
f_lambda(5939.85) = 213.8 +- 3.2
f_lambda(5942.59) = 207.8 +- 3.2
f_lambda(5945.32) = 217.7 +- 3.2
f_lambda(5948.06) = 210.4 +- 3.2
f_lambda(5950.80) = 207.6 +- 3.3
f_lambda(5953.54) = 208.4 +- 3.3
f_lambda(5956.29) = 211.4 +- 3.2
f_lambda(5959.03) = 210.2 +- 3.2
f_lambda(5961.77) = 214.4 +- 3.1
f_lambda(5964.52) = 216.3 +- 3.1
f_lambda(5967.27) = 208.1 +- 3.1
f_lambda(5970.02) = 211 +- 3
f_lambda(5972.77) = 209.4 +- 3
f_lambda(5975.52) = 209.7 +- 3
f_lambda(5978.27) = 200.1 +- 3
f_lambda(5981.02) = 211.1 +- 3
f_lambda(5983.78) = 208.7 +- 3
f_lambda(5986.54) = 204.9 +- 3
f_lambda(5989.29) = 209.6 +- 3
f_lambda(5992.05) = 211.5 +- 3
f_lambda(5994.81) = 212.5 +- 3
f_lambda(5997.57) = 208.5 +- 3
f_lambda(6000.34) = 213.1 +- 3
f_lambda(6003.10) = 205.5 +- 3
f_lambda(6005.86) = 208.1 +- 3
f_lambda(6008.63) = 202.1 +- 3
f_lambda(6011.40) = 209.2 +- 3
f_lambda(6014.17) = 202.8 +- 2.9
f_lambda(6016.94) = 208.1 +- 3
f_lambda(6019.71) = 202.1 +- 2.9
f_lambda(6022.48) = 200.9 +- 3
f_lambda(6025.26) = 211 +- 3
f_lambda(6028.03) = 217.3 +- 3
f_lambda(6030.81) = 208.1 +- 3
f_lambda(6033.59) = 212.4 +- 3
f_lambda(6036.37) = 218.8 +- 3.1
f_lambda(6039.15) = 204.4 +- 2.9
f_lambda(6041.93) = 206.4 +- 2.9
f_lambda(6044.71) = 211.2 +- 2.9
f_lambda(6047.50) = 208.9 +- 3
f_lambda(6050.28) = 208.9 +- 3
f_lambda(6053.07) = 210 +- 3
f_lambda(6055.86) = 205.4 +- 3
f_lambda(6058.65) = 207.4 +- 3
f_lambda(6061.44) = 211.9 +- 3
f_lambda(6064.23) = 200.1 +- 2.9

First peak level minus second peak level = 11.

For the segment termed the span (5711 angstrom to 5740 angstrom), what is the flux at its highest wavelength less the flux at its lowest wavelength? 13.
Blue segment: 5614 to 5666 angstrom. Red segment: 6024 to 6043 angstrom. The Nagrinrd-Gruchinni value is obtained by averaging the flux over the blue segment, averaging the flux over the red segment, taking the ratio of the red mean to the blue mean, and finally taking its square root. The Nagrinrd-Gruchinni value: 0.987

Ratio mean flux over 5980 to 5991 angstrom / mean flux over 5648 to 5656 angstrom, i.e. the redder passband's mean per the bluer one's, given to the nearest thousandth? 0.952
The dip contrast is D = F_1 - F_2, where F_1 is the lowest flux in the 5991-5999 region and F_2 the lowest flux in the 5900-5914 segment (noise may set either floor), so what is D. 1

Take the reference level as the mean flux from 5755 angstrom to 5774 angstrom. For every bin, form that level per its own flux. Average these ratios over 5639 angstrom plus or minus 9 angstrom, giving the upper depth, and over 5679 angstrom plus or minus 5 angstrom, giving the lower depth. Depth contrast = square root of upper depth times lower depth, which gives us 1.00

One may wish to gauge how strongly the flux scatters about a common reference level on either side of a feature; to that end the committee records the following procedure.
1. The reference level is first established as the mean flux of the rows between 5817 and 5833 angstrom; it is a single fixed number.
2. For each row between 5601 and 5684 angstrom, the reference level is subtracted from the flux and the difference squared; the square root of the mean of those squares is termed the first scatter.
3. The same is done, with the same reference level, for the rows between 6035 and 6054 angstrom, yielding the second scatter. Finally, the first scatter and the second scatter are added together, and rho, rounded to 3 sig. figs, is 13.9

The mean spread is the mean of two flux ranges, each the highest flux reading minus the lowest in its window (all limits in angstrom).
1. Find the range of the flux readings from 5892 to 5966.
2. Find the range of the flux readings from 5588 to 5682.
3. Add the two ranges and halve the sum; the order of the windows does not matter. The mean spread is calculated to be 35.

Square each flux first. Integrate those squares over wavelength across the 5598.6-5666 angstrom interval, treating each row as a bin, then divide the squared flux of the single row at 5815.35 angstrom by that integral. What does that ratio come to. 0.0148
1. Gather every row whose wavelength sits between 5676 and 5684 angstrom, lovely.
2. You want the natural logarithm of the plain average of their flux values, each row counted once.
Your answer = 5.40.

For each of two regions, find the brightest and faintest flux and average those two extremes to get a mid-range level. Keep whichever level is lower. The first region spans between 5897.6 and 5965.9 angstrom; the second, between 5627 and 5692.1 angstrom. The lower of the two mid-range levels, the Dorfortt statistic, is 209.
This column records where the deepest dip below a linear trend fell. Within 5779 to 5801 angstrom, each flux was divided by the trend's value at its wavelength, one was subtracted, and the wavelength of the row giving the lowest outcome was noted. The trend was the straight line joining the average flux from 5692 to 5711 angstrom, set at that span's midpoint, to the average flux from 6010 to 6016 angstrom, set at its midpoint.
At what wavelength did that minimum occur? 5785.96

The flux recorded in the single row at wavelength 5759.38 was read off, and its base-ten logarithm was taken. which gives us 2.34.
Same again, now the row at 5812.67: 2.33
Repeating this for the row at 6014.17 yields 2.31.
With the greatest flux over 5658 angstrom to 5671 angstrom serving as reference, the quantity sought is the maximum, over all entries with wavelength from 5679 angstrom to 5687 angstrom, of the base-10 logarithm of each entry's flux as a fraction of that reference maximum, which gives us 0.001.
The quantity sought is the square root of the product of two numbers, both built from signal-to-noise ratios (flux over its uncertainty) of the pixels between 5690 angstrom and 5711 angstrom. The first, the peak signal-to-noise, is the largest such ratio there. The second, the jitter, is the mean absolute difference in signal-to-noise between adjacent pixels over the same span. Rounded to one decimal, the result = 8.4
